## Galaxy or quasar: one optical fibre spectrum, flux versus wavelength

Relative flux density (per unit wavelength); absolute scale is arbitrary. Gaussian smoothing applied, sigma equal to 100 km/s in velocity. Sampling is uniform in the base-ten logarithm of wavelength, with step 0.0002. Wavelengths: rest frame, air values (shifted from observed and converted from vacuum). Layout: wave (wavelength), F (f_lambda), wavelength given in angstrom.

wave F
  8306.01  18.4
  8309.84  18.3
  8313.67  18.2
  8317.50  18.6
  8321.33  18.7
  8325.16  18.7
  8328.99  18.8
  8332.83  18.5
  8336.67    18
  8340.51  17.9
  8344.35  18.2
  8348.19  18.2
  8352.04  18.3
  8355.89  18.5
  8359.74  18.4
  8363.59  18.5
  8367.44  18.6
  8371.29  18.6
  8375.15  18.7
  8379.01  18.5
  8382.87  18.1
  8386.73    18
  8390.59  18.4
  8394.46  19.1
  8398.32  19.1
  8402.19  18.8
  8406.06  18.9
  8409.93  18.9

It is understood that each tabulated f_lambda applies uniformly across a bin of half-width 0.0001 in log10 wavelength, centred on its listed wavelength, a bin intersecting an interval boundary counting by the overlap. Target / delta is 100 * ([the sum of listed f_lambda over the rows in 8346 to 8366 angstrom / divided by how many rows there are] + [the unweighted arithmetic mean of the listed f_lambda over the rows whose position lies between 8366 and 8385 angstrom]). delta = 3688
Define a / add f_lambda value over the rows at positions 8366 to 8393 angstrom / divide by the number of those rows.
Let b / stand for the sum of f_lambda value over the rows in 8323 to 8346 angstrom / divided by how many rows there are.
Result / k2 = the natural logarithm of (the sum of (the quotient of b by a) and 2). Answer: 1.10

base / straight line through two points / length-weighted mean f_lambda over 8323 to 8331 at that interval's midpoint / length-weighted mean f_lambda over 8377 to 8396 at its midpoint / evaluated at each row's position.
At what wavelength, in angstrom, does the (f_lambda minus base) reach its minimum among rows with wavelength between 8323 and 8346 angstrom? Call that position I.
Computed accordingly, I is 8340.51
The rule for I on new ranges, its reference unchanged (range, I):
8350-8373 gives 8352.04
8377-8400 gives 8386.73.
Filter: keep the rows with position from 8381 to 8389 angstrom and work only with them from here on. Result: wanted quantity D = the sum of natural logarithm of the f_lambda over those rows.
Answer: 5.786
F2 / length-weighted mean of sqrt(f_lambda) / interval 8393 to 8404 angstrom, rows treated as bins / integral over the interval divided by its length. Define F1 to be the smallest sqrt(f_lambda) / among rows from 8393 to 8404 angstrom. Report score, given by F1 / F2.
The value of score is 0.994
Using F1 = 4.34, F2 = 4.36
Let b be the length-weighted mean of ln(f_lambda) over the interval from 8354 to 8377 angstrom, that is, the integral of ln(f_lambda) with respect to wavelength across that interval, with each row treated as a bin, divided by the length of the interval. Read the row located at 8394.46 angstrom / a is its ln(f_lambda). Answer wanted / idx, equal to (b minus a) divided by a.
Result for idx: -0.010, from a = 2.95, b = 2.92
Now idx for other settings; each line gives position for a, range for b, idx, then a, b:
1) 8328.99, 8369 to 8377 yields -0.003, 2.93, 2.93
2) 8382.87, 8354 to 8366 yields 0.007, 2.90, 2.92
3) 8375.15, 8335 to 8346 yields -0.012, 2.93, 2.89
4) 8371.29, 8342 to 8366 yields -0.005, 2.92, 2.91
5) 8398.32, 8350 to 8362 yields -0.013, 2.95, 2.91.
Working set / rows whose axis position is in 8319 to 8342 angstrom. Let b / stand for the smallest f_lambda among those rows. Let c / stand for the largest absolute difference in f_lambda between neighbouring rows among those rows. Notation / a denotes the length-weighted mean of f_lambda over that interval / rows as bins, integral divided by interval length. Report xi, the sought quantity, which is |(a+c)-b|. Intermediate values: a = 18.4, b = 17.9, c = 0.50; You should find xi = 1.05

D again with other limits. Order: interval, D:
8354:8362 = 5.830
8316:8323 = 5.852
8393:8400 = 5.899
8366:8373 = 5.846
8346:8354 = 5.808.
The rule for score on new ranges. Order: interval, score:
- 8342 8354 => 1.000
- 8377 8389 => 0.994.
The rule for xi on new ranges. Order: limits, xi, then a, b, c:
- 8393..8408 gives 0.48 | 19.0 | 18.8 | 0.30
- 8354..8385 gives 0.78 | 18.5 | 18.1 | 0.40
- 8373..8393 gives 0.75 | 18.4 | 18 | 0.40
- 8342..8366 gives 0.35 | 18.3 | 18.2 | 0.20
